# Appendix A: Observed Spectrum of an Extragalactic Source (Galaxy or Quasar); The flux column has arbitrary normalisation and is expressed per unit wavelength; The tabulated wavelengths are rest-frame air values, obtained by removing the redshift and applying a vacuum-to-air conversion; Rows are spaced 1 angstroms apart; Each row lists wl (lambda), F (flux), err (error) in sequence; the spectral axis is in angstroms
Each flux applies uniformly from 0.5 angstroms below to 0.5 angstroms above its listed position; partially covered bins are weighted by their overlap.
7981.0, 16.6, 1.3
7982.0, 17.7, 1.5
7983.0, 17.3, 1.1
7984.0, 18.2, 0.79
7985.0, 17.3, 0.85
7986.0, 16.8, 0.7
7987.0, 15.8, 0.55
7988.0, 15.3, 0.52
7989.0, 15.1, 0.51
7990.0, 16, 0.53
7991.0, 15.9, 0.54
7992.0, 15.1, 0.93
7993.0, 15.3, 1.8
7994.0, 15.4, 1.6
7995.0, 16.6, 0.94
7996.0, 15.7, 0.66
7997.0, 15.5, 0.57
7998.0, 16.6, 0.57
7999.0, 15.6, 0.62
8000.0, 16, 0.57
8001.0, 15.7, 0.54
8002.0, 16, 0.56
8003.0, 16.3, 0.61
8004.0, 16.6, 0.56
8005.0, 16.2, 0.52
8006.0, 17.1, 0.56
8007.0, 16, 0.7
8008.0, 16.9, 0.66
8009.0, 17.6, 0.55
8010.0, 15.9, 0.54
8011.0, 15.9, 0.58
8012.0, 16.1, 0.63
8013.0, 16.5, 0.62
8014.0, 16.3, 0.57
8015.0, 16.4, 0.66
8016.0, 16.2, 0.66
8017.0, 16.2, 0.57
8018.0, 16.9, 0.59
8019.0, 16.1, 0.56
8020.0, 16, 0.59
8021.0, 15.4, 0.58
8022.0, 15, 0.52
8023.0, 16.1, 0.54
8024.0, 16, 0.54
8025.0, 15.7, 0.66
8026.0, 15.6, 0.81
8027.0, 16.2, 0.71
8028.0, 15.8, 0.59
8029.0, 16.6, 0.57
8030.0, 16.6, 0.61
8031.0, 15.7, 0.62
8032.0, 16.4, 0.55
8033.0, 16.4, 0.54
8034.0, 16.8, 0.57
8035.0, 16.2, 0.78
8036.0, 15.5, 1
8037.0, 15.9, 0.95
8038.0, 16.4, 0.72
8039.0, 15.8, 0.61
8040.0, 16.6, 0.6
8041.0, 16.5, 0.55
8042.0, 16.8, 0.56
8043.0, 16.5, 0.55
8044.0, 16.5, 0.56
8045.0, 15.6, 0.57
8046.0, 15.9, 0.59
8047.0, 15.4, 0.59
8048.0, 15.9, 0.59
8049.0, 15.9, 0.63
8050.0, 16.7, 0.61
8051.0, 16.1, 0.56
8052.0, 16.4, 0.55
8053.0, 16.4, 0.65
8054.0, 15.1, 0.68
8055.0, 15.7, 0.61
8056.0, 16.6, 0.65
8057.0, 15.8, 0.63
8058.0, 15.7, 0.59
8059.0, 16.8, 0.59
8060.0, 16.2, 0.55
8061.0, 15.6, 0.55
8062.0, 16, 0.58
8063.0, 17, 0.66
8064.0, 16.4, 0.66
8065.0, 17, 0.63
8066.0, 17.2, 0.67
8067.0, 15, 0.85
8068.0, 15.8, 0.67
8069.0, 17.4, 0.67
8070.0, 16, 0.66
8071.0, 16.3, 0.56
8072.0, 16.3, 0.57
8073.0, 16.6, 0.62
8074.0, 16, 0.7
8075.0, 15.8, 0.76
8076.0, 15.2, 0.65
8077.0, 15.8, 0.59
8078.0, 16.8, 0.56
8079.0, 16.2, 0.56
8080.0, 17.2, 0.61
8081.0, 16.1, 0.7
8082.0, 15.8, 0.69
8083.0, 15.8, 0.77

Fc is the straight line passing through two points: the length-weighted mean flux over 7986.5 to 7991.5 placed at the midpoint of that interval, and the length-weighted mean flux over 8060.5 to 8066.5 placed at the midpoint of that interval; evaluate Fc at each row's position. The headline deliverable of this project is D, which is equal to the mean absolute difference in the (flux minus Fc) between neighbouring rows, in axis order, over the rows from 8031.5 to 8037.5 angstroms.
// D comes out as 0.422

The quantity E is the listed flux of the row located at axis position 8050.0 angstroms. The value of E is 16.7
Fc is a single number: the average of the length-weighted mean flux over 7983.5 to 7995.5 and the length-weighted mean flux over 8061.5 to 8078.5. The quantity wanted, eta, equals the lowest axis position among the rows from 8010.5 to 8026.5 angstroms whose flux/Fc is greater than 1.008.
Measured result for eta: 8013.0 angstroms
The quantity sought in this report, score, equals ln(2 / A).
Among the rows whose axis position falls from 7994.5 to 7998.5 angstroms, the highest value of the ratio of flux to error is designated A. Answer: -2.68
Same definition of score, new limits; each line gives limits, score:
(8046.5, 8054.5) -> -2.70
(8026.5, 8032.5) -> -2.70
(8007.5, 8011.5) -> -2.77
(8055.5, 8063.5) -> -2.69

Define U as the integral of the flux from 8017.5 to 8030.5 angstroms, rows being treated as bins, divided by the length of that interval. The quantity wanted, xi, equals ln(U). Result 2.77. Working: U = 16.0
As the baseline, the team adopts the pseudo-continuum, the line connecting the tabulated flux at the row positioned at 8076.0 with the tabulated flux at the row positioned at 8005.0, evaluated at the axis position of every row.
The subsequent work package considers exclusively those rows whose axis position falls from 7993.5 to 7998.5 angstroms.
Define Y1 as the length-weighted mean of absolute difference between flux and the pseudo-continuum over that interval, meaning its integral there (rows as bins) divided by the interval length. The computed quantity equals 0.59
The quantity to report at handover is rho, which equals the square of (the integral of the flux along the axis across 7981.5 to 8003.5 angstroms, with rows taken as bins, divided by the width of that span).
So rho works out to 261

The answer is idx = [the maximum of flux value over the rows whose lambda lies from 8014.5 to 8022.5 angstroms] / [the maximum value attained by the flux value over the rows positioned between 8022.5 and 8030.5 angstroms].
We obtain 1.02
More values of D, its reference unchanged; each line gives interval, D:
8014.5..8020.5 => 0.367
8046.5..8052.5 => 0.438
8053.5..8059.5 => 0.698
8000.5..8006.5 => 0.433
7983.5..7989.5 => 0.632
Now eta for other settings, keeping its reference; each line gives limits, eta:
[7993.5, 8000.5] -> 7995.0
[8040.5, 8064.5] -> 8041.0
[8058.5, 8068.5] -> 8059.0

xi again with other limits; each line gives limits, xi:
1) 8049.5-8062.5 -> 2.78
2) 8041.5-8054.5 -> 2.78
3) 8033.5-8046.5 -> 2.79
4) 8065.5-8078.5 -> 2.78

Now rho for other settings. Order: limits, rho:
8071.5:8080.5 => 263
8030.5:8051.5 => 261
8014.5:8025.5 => 256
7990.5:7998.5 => 248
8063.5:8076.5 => 263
